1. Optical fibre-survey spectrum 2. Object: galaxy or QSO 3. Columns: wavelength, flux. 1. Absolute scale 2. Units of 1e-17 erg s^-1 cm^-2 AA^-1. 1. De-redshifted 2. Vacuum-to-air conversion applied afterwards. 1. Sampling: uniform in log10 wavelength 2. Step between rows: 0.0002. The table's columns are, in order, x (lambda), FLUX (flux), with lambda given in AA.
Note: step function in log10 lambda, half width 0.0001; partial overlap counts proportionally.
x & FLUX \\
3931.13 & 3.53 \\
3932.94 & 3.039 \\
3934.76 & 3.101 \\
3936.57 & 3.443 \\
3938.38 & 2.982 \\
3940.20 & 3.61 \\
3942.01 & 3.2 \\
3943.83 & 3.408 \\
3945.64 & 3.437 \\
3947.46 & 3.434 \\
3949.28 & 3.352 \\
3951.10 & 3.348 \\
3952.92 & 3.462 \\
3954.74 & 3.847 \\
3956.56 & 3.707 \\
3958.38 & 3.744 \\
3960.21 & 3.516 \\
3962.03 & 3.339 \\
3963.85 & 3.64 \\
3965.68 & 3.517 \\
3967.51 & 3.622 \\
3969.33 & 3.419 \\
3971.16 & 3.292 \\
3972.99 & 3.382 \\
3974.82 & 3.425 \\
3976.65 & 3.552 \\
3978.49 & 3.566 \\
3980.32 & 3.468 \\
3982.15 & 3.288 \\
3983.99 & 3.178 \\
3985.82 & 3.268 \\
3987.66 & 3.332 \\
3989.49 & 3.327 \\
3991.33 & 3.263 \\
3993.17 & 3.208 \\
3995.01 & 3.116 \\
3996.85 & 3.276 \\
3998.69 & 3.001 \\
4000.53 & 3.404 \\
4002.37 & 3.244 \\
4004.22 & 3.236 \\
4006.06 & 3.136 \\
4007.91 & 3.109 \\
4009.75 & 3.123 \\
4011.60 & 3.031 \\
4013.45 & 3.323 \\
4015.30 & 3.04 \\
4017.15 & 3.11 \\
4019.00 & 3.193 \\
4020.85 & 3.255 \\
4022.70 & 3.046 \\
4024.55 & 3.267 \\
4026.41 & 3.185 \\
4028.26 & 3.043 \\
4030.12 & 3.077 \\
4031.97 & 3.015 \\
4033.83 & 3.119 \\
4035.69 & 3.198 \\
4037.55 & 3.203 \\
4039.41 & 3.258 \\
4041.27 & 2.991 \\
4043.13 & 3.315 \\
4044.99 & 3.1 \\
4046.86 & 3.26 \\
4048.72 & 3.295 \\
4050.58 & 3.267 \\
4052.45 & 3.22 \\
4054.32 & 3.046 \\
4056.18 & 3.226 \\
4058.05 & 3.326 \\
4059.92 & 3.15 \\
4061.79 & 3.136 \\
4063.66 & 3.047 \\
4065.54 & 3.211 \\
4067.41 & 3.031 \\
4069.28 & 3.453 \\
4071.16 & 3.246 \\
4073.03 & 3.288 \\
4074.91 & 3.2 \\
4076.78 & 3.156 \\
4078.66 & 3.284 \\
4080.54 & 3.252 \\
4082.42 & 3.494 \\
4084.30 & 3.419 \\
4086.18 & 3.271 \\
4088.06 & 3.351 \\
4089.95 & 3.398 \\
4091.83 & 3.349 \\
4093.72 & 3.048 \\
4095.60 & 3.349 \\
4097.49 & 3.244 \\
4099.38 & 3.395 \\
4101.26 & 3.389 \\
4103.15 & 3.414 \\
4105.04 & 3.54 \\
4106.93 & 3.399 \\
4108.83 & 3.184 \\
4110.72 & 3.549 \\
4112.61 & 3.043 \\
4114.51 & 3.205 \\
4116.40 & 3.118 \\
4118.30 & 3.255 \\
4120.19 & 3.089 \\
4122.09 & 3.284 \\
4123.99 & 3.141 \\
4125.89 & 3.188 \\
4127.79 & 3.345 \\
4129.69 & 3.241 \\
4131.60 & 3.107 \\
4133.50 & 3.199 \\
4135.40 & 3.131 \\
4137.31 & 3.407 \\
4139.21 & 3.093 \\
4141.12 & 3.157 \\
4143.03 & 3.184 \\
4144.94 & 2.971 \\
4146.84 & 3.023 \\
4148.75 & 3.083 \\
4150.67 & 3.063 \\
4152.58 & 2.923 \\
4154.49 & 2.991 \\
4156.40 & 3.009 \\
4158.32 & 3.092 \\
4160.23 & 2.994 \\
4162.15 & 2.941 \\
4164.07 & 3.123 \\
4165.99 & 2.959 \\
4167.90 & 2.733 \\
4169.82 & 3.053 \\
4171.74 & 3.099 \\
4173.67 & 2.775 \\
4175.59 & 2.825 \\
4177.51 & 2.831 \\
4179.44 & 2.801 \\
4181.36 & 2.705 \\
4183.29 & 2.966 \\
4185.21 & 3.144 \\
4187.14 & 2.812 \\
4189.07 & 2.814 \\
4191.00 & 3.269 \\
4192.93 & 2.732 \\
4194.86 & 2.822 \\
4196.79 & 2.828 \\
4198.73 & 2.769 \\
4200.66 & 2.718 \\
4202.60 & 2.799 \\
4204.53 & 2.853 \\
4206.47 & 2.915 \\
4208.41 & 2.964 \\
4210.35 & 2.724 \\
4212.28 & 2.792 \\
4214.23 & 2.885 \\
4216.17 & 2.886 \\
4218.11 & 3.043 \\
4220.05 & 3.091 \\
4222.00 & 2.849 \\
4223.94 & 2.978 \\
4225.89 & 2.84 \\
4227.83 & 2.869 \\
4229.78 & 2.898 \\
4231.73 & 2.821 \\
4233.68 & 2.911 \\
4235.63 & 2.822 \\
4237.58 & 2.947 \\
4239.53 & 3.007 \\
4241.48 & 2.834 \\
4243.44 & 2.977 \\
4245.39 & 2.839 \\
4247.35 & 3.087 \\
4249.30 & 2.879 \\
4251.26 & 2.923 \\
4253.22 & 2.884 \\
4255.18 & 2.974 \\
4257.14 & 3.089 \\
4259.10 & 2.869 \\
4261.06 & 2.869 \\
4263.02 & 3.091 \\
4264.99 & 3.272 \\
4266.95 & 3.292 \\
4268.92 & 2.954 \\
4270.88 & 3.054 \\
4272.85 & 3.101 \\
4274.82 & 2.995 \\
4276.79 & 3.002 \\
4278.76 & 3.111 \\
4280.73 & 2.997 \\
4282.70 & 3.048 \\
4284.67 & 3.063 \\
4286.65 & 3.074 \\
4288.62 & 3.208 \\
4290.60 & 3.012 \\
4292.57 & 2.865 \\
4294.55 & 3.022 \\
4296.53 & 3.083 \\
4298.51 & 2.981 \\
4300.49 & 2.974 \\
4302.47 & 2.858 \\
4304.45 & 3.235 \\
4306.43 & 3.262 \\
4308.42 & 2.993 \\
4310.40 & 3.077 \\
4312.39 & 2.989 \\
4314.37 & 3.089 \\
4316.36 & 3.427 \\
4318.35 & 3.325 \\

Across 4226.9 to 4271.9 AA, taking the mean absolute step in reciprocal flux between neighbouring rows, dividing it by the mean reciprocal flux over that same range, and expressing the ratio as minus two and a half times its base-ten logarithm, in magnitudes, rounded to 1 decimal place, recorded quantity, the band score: 3.4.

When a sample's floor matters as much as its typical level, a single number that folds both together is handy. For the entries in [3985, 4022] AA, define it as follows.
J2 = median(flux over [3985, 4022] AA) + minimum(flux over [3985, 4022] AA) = 6.22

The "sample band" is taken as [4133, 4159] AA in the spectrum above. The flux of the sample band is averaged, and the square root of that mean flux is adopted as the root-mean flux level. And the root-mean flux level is 1.76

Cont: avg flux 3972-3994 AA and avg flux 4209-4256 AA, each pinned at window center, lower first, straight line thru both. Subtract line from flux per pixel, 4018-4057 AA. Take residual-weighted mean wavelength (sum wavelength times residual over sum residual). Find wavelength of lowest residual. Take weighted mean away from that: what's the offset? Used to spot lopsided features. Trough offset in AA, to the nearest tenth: 8.8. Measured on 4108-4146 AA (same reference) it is 19.6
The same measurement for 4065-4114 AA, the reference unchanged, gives -27.7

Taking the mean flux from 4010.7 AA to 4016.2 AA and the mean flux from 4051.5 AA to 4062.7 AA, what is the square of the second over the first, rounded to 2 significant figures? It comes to 1.0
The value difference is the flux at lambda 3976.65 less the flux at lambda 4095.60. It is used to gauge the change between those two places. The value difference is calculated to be 0.2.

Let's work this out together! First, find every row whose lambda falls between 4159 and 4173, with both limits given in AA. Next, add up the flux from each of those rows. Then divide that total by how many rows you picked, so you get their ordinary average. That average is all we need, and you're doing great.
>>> 3.0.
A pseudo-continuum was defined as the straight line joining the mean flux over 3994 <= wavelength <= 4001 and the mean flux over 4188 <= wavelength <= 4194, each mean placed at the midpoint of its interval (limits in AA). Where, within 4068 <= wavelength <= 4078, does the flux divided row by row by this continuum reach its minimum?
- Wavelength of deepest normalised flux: 4076.78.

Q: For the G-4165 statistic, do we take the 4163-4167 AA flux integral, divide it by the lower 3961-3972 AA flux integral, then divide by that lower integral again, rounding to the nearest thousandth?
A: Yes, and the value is 0.008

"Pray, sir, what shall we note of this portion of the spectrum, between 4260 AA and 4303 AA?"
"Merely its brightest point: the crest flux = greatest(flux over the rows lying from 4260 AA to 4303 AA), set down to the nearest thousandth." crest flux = 3.292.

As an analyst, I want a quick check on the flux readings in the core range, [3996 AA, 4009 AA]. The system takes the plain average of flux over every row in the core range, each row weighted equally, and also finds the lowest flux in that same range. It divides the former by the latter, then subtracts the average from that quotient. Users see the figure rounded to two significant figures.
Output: -2.1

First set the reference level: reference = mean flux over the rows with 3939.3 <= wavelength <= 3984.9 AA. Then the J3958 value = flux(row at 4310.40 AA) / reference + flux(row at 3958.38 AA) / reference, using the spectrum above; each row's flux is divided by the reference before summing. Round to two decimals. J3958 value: 1.97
